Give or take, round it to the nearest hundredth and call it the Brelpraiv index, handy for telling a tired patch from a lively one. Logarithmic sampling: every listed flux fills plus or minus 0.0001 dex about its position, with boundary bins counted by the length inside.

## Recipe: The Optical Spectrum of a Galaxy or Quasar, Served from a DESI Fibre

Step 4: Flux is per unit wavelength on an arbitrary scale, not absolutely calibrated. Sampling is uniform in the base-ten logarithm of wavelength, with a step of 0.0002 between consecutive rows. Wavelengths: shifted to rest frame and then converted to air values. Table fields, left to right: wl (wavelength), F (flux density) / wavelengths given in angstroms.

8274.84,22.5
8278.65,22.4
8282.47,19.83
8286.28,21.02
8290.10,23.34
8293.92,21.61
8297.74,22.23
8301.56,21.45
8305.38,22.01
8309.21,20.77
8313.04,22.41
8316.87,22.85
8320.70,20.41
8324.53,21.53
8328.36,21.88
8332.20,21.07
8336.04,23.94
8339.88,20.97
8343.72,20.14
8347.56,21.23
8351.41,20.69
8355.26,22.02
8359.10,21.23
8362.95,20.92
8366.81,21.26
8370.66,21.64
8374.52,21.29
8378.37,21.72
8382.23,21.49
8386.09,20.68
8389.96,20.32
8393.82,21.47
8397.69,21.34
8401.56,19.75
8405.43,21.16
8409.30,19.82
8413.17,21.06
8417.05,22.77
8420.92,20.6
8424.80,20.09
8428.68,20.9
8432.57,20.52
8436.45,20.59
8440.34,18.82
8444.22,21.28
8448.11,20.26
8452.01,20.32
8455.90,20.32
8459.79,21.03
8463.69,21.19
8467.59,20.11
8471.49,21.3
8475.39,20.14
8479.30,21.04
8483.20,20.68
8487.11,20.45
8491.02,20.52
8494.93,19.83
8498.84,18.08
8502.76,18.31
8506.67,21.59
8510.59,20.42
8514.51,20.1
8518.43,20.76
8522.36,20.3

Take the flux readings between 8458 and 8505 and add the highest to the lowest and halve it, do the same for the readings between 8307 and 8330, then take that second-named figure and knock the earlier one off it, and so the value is 1.94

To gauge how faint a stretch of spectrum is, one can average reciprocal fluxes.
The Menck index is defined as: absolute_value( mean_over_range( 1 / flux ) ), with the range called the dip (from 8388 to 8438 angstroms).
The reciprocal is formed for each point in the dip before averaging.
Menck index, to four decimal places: 0.0481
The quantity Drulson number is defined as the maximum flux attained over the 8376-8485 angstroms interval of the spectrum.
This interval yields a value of 22.77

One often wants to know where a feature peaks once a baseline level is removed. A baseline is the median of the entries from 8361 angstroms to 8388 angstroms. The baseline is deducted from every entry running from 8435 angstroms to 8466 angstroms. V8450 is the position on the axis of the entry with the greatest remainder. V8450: 8444.22 angstroms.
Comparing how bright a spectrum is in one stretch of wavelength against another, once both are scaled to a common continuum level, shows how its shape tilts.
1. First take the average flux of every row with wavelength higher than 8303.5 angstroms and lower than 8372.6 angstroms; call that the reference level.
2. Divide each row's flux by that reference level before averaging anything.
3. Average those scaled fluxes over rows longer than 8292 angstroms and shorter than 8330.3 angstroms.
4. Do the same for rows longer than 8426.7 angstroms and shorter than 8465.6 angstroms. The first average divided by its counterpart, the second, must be 1.06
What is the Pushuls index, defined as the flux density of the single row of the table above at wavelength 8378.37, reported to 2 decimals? 21.72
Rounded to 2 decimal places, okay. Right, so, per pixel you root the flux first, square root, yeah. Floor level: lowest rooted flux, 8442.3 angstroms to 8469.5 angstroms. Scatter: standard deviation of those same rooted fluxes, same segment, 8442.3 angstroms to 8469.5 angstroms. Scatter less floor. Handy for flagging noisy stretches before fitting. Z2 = -4.43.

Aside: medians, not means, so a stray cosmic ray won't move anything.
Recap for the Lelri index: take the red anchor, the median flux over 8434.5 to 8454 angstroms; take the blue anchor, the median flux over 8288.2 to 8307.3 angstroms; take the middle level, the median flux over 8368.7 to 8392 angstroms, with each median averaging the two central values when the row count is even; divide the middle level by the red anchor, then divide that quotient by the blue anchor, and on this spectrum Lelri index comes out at 0.0478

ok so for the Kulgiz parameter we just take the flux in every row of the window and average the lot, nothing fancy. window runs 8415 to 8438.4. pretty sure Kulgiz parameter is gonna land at 20.9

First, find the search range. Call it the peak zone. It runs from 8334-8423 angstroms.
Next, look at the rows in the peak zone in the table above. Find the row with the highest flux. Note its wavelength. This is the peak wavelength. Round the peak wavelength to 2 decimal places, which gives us 8336.04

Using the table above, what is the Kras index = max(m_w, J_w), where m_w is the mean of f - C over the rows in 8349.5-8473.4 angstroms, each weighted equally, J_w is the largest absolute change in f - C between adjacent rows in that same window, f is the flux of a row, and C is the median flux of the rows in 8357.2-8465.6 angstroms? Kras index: 2.46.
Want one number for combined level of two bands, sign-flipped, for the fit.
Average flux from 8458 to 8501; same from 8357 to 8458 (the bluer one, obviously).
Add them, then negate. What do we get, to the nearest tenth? -41.2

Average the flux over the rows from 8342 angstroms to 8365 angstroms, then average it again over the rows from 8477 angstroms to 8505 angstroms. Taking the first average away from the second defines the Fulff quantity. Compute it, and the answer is -1.2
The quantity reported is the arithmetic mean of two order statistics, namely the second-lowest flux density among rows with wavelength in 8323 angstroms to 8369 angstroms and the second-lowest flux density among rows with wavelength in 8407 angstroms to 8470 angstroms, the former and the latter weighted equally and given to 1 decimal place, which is 20.3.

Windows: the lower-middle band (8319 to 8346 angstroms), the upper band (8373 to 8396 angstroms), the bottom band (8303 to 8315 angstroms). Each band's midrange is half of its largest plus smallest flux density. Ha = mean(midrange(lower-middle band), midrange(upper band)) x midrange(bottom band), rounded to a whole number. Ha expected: 465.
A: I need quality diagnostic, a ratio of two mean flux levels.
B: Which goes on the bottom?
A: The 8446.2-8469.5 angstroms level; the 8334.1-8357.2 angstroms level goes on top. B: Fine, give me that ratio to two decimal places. 1.05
